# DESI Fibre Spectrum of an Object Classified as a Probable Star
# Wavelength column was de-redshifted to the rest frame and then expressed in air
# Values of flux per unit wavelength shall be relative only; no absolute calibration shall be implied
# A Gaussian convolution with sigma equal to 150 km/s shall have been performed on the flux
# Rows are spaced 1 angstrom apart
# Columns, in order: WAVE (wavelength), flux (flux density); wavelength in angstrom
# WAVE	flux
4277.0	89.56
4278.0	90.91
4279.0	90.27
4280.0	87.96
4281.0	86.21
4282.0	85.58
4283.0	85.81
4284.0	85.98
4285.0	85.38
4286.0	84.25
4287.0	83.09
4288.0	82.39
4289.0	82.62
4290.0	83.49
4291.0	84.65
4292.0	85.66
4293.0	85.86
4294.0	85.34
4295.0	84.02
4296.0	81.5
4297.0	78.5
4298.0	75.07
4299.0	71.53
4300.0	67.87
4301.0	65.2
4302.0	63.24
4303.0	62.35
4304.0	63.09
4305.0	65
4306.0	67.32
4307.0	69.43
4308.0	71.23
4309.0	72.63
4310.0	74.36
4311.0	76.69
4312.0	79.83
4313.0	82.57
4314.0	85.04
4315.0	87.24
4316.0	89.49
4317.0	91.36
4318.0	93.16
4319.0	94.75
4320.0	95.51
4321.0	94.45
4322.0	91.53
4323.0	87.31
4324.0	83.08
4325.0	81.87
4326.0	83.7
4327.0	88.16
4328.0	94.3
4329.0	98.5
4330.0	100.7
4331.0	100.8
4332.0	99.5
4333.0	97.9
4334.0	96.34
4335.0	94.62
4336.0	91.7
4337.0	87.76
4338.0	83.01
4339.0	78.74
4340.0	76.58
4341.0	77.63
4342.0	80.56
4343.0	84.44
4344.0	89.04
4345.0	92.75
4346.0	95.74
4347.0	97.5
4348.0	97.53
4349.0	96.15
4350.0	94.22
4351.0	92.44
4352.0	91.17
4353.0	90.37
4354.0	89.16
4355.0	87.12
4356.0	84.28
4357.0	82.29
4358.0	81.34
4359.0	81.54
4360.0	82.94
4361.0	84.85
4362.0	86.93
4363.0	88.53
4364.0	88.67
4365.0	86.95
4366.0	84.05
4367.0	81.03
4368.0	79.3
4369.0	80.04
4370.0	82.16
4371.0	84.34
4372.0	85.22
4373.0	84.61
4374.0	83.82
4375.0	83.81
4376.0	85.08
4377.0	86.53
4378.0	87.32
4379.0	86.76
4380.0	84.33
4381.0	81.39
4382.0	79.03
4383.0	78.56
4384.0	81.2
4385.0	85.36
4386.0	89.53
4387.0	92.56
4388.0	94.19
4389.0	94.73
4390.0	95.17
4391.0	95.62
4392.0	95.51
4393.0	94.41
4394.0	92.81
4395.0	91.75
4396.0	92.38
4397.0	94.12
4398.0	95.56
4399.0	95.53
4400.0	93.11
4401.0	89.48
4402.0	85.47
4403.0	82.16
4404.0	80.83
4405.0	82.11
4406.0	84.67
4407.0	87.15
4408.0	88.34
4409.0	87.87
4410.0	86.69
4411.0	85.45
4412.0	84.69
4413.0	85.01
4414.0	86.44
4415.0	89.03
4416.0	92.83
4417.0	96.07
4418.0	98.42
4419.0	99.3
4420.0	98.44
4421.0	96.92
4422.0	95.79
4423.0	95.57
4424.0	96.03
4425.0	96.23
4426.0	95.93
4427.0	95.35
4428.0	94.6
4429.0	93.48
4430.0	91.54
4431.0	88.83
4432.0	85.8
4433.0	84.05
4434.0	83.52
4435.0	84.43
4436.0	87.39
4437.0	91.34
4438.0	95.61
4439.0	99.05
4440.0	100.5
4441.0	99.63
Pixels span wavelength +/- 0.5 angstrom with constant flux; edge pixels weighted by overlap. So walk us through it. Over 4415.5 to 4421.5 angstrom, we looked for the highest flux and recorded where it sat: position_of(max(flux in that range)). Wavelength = 4419.0 angstrom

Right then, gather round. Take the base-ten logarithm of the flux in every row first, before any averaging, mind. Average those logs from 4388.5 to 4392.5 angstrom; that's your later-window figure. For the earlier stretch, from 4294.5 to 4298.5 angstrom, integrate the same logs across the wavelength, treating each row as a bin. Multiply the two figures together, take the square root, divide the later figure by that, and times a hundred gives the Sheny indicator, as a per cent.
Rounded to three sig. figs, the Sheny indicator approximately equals 51.0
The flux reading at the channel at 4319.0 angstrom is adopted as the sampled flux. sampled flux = 94.75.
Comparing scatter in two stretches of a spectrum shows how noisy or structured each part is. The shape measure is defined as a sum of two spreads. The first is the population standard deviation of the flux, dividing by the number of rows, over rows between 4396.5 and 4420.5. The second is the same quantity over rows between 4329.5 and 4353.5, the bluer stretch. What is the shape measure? 13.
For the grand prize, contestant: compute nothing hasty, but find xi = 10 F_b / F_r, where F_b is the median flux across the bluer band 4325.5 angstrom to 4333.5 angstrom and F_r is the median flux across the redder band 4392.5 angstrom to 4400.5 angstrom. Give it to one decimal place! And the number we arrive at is 10.5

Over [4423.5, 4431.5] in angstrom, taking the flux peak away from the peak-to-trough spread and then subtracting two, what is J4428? -91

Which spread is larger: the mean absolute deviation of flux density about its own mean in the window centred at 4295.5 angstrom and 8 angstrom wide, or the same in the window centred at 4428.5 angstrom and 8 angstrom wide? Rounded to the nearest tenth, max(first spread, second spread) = 4.4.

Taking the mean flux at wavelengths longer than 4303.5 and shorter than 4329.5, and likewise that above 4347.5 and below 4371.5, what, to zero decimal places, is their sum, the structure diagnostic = 170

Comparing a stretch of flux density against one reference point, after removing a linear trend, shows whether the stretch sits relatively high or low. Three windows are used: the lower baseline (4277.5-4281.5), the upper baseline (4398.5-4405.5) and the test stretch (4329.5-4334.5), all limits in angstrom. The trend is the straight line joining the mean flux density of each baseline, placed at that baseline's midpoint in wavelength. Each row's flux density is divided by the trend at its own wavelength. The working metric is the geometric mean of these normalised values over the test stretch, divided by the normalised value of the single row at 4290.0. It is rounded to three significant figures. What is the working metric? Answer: 1.19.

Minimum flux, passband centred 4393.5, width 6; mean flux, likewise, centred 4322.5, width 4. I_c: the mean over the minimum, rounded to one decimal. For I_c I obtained 1.0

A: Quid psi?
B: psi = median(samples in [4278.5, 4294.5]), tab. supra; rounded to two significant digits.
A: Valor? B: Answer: 85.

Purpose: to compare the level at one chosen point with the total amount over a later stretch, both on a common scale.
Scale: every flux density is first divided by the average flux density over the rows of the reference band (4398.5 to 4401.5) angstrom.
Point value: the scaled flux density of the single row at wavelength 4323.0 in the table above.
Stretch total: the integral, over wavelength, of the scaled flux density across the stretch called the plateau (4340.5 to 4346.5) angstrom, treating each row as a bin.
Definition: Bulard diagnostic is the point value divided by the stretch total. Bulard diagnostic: 0.168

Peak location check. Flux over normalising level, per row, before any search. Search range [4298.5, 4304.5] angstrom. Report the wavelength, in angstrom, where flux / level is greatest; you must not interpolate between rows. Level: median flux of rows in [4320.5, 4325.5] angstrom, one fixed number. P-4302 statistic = 4299.0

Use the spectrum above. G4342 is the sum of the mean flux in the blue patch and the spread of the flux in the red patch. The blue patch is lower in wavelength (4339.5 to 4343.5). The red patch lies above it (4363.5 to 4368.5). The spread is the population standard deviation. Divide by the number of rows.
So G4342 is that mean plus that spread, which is 83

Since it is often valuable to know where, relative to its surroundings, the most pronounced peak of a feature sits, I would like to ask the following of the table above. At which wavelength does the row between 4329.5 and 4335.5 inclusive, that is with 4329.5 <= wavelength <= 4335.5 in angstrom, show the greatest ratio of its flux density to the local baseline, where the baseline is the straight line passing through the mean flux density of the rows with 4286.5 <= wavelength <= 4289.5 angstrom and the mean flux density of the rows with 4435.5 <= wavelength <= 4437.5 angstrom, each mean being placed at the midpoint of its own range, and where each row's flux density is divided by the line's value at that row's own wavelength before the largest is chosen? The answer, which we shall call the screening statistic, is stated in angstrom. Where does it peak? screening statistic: 4331.0 angstrom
